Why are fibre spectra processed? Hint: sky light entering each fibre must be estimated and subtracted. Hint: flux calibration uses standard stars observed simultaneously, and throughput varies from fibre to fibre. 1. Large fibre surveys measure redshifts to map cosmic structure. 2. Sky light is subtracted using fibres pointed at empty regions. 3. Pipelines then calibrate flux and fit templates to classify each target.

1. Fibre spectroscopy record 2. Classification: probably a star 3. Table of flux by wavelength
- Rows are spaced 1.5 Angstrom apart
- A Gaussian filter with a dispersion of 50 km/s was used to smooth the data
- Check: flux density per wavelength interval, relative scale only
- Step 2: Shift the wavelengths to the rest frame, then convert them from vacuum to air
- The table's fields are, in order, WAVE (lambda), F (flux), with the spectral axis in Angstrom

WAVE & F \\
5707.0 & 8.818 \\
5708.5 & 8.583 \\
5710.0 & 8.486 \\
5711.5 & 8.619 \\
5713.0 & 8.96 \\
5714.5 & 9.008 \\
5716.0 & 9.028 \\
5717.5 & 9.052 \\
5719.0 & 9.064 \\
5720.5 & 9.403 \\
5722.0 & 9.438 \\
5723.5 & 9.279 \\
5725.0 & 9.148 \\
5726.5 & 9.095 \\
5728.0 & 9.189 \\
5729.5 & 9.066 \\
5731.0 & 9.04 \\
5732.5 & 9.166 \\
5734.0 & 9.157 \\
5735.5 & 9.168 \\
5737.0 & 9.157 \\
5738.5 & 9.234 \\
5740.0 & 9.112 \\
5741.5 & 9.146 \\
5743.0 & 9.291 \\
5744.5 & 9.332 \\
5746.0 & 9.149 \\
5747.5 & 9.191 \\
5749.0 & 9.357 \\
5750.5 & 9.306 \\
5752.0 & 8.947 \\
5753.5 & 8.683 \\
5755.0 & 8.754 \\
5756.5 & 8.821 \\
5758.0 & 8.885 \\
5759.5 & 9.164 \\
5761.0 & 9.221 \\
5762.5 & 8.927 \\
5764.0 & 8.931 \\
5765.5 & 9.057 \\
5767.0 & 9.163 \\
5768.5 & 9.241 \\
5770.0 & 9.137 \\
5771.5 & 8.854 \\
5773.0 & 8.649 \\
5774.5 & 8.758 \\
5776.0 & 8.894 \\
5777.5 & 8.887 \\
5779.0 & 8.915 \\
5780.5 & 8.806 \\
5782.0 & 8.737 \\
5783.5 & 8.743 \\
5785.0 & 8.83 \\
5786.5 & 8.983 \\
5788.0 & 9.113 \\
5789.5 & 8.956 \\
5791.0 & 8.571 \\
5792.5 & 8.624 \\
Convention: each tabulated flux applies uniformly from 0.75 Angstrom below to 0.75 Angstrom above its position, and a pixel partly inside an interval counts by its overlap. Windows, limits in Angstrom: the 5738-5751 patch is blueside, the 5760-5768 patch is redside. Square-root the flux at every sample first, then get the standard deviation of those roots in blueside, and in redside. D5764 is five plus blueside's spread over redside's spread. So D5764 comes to 5.7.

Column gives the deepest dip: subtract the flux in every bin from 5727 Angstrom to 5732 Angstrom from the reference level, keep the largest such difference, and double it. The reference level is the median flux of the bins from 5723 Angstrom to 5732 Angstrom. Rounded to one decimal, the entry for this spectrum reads 0.2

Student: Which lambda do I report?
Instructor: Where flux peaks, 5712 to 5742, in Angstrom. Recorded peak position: 5722.0 Angstrom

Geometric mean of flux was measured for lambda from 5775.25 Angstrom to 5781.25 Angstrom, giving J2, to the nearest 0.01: 8.88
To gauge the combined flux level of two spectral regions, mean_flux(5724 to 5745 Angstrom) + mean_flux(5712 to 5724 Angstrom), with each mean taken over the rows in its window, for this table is 18.3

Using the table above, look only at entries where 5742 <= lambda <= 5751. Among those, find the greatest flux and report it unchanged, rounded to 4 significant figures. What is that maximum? 9.357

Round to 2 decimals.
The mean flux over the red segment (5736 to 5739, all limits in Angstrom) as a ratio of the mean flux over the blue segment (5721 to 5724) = 0.98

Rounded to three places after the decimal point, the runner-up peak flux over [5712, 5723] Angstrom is 9.403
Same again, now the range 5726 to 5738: 9.168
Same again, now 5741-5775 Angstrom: 9.332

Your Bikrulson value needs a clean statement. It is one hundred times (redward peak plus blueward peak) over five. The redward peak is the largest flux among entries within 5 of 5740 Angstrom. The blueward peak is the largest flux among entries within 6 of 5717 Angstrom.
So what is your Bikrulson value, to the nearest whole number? 375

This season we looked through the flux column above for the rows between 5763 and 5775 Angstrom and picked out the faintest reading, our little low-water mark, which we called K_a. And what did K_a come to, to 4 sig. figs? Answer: 8.649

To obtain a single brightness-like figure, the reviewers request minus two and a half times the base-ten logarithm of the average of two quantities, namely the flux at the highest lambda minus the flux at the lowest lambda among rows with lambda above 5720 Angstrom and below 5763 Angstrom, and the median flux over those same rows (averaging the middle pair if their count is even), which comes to -1.59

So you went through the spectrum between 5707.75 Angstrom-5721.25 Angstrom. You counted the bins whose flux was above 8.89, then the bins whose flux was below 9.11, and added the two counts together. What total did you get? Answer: 14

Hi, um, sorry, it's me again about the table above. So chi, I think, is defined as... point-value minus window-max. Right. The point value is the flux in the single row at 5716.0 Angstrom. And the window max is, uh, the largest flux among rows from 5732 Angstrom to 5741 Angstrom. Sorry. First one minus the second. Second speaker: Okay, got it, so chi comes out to -0.21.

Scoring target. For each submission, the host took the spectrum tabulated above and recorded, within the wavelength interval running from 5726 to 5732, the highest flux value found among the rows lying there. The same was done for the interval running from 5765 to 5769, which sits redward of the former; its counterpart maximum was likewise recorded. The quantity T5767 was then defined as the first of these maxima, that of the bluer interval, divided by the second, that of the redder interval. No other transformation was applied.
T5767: 0.99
